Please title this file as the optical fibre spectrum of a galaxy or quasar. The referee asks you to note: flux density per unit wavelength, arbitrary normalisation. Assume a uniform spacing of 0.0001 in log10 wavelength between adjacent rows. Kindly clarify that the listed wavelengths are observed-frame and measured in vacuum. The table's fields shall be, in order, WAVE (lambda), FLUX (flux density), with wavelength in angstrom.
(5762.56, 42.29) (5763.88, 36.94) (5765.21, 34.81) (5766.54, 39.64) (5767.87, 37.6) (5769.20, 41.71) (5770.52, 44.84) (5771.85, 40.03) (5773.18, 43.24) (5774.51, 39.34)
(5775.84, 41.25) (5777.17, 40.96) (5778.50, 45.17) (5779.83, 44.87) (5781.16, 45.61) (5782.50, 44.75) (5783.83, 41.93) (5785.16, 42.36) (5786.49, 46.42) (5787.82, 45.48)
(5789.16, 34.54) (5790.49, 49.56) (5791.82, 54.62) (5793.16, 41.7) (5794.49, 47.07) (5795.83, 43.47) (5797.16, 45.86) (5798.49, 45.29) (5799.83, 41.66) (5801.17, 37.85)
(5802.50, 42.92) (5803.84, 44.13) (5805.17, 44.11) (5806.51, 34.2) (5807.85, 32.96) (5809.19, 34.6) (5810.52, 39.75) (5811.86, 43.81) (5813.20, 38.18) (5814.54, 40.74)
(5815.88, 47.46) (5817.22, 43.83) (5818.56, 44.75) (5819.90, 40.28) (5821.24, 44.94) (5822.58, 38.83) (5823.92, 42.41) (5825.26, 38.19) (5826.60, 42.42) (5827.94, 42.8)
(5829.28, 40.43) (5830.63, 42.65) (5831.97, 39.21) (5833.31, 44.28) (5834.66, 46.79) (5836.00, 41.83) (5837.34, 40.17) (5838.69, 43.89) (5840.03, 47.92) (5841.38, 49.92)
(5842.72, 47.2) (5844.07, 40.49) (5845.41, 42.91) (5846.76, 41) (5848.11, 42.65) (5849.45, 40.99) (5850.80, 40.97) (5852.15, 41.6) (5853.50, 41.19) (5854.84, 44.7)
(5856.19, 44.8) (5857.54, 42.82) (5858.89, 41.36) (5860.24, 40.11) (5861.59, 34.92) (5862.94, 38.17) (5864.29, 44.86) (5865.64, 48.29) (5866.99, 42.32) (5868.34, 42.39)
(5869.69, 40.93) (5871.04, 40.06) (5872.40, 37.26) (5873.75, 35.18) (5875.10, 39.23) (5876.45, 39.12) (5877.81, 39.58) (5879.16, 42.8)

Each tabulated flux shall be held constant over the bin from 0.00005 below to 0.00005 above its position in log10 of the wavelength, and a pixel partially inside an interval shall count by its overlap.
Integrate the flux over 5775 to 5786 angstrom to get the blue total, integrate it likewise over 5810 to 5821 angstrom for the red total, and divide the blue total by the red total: 1.02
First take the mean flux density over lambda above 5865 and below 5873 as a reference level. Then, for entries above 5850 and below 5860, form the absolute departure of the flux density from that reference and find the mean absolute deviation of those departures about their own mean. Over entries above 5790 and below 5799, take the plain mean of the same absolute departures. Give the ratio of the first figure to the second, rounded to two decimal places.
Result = 0.18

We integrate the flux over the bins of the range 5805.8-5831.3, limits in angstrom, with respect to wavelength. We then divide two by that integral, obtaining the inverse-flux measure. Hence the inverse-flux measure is 0.0019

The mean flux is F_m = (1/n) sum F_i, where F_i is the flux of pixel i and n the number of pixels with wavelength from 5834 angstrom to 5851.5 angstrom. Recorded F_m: 43.6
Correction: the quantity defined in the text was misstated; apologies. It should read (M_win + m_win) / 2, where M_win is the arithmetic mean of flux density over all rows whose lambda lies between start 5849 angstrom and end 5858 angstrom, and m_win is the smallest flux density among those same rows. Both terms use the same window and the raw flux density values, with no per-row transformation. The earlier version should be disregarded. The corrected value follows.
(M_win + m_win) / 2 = 41.7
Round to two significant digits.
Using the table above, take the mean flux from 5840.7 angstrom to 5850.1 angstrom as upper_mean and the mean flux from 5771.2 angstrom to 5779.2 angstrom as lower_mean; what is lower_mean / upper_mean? 0.96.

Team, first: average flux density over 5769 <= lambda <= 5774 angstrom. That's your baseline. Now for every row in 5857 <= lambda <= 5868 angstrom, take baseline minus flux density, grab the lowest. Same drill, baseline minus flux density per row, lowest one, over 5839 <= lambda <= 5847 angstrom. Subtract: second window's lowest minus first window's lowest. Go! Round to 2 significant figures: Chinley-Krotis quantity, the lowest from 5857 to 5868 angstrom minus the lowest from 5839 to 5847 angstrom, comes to 1.6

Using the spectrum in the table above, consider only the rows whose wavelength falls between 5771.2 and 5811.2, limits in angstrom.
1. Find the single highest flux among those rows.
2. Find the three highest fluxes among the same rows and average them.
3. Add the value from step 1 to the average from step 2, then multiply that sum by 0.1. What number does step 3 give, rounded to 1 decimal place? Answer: 10.5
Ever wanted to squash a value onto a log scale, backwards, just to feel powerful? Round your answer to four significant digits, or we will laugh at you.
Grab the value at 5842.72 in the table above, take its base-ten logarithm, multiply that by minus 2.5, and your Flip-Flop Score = -4.185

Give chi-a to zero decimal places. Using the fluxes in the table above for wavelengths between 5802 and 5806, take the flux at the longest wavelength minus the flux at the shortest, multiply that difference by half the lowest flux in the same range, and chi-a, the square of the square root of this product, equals 26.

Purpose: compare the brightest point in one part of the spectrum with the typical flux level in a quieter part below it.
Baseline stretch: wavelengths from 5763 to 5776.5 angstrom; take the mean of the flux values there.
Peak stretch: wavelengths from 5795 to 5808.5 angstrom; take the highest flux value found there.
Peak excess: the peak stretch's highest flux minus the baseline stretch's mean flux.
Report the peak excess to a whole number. 6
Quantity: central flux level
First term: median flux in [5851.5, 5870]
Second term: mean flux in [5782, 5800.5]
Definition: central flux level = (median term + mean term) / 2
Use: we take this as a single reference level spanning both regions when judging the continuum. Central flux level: 43.3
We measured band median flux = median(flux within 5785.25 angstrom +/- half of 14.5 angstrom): 45.2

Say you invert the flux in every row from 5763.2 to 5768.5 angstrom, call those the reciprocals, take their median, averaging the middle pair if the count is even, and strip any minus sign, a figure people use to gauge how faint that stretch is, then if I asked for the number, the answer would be 0.0268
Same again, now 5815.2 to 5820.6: 0.0226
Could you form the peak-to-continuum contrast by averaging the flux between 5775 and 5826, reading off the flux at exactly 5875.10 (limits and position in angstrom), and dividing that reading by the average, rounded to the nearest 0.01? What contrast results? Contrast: 0.92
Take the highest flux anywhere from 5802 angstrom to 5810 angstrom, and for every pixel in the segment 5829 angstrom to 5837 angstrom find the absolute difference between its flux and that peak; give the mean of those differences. 2.54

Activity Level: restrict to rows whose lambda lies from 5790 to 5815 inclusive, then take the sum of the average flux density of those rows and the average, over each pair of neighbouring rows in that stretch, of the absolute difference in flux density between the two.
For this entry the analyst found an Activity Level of 46.3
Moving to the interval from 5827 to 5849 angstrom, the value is 46.5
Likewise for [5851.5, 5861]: 43.8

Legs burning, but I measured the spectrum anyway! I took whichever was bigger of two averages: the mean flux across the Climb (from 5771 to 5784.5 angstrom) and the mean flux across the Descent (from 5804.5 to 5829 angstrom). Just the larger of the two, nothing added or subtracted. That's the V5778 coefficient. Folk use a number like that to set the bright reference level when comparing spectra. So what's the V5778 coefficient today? 42.7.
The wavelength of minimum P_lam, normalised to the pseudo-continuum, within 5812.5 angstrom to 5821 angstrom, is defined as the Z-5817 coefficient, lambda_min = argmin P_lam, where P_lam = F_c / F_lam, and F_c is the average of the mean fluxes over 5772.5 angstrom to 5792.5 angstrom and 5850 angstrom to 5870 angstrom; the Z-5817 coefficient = 5815.88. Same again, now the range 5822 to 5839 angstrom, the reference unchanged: 5834.66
